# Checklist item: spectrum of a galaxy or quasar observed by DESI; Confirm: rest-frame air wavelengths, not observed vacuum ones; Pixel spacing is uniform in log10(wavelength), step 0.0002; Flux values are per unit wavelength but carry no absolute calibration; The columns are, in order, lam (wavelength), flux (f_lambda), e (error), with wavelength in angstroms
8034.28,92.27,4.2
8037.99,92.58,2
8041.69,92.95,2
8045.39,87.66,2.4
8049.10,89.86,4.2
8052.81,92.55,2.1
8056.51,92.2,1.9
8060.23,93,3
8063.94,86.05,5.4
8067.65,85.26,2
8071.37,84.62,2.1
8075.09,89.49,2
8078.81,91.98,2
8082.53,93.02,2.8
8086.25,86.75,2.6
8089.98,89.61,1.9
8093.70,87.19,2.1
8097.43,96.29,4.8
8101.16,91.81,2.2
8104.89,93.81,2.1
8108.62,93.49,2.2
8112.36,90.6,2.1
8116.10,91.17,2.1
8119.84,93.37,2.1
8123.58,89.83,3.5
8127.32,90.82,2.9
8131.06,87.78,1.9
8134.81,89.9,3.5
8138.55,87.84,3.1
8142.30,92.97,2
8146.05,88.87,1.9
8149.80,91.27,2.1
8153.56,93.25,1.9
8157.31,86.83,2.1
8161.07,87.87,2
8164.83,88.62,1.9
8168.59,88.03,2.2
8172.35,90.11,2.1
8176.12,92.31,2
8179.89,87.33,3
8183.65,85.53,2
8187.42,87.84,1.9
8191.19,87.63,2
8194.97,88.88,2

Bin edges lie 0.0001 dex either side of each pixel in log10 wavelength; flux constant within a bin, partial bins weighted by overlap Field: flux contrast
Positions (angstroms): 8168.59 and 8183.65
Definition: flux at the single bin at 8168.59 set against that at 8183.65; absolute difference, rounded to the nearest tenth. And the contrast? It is 2.5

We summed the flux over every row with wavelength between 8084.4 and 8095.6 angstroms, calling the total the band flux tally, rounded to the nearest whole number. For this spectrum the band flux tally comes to 264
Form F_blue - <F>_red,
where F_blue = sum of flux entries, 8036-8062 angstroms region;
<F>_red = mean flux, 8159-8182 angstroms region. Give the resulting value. 552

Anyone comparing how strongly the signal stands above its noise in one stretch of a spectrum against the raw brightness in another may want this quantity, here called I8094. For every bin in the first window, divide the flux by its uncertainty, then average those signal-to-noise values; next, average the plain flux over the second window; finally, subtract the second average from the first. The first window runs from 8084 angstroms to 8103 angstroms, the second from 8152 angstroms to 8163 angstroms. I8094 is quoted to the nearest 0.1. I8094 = -52.5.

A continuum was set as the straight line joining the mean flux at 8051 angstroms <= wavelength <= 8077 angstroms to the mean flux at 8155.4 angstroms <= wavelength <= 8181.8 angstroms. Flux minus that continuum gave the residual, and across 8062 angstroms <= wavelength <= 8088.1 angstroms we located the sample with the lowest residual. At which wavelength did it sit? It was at 8071.37 angstroms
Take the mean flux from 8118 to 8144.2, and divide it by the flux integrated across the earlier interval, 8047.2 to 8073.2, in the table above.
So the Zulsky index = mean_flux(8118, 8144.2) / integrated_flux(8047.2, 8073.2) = 0.0390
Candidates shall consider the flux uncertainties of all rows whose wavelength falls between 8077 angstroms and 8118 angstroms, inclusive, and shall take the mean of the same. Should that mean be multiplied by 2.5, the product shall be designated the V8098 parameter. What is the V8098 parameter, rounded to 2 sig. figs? 6.1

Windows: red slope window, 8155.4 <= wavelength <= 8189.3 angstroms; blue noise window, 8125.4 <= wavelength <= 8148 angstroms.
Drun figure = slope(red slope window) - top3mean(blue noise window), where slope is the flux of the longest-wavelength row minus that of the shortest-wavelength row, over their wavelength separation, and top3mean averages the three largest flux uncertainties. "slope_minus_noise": -3.1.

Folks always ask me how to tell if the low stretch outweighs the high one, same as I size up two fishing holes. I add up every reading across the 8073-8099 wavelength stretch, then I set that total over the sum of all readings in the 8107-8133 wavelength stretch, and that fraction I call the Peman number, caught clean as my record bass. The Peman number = 1.00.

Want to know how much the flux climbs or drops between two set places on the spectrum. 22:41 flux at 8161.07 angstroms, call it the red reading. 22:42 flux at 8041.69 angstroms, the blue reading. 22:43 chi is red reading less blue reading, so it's -5.1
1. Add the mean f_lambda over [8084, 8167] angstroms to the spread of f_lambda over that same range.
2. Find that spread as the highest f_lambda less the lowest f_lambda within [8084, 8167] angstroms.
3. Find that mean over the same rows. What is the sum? 100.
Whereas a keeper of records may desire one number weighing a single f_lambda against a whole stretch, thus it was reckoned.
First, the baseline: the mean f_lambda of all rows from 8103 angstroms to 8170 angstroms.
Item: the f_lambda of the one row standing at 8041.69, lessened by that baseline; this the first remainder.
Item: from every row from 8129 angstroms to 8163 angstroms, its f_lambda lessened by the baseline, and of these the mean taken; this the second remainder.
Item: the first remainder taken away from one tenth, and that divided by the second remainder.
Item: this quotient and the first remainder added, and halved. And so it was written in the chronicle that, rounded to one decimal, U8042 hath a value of 3.0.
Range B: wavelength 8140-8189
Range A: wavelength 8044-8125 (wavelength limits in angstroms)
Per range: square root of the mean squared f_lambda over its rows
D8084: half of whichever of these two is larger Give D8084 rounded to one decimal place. 45.2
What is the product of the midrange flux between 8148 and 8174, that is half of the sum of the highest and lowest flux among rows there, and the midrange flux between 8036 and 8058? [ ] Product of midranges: 8131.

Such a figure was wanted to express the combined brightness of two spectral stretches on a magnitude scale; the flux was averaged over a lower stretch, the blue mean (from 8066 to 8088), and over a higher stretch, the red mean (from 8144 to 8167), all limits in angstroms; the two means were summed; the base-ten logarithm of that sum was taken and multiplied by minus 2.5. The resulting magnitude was -5.63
